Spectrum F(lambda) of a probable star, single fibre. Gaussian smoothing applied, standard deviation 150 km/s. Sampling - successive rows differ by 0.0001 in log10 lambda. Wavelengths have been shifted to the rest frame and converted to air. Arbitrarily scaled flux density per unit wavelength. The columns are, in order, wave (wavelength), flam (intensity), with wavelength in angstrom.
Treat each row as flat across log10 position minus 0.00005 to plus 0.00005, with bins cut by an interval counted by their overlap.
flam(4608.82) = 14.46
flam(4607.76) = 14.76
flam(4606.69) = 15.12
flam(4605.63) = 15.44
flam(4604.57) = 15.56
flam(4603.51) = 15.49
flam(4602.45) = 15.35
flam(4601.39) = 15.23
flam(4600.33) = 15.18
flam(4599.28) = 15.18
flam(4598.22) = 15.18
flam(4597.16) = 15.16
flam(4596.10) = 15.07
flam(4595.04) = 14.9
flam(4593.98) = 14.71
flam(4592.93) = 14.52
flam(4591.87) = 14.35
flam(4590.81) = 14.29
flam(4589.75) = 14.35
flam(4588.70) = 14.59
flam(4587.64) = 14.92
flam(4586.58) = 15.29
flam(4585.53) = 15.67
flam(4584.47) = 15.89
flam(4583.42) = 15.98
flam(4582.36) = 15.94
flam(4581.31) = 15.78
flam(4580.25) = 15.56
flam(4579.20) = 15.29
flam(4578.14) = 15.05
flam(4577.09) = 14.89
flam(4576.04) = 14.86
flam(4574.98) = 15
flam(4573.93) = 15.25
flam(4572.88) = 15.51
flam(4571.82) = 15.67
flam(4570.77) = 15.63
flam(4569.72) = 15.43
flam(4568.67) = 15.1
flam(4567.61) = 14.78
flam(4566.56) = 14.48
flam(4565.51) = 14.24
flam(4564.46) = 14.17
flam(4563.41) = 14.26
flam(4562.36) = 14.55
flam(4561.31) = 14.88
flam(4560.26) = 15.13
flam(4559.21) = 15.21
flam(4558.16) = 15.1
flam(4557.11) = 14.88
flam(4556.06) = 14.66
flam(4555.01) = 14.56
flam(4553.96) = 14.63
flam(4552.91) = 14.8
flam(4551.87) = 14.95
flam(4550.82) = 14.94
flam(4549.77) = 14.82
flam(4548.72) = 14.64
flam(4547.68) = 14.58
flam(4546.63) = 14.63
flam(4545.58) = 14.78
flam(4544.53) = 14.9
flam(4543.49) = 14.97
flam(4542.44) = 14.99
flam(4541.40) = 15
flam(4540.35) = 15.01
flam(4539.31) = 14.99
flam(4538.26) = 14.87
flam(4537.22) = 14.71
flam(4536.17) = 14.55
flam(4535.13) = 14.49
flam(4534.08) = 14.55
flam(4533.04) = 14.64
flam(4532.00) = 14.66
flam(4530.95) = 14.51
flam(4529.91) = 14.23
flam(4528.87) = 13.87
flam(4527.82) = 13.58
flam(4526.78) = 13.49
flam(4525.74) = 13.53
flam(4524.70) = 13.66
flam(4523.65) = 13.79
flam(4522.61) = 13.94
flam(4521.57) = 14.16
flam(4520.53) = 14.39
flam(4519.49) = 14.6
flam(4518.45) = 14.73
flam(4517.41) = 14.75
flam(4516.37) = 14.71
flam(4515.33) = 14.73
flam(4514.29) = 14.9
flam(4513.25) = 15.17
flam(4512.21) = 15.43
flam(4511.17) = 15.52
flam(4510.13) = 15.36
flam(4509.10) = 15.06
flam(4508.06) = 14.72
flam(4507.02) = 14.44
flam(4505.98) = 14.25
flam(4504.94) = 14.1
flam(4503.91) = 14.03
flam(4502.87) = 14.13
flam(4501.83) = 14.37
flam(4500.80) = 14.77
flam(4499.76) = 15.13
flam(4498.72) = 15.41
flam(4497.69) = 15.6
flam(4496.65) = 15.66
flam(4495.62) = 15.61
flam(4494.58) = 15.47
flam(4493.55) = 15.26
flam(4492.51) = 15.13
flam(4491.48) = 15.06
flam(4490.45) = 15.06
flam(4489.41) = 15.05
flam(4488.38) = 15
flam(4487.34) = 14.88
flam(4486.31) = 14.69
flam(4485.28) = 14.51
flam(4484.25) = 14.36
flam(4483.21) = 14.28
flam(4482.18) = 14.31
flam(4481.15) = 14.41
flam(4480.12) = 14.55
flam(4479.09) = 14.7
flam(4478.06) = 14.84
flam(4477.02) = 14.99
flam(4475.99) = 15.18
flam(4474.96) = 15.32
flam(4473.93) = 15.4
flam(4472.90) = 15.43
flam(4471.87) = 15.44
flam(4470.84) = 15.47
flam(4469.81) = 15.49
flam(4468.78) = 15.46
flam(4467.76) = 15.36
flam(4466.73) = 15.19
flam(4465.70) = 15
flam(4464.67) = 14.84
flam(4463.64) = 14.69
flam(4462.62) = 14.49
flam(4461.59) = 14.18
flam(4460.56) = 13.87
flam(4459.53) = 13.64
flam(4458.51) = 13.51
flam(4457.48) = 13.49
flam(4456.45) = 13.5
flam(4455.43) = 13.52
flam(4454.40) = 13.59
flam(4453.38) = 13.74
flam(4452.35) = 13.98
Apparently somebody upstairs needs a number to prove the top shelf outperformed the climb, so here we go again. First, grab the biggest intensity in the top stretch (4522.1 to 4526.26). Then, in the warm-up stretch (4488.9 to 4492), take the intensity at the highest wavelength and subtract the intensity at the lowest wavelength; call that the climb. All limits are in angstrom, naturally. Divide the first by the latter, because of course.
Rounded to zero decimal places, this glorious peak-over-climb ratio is 1394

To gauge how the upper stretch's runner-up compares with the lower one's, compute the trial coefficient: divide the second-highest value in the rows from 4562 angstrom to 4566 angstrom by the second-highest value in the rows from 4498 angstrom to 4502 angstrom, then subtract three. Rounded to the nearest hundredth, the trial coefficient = -2.06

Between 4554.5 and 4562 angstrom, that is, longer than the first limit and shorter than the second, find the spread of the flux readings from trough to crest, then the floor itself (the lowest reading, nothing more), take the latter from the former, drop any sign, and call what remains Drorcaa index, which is 13.9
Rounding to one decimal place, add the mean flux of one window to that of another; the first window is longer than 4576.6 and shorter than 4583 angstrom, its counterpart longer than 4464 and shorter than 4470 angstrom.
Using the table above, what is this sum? 30.6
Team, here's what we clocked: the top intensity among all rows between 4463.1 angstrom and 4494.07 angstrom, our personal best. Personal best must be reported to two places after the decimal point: 15.49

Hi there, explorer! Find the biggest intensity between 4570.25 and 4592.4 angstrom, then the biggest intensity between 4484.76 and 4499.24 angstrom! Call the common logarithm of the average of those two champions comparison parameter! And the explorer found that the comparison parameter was 1.20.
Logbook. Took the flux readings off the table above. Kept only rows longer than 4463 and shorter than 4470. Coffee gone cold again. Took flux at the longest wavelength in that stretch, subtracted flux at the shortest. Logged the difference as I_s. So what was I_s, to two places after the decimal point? 0.80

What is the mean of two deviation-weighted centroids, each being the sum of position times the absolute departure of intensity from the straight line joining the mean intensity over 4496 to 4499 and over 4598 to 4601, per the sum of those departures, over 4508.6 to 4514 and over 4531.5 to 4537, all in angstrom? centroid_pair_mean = 4522.5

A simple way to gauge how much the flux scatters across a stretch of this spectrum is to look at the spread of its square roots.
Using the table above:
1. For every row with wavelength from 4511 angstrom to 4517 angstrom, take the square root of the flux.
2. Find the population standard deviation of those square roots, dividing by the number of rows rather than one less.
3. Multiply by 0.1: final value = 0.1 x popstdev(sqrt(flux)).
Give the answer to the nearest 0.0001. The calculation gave 0.0041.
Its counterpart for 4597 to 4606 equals 0.0019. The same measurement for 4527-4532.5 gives 0.0053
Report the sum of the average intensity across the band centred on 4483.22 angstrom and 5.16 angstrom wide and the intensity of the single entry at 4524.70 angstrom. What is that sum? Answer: 28.0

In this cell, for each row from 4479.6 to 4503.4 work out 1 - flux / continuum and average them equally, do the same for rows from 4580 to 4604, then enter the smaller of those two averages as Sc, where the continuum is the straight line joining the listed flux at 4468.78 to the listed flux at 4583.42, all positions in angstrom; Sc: 0.043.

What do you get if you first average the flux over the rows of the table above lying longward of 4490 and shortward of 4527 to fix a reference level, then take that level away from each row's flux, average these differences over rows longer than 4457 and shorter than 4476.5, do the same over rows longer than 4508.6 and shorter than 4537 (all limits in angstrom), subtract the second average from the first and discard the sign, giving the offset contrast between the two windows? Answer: 0.33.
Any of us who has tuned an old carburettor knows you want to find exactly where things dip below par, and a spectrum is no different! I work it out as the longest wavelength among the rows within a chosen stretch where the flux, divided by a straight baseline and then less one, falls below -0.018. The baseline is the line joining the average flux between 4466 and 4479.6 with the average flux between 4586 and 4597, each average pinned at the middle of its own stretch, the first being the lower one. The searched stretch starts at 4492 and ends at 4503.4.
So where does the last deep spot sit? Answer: 4502.87 angstrom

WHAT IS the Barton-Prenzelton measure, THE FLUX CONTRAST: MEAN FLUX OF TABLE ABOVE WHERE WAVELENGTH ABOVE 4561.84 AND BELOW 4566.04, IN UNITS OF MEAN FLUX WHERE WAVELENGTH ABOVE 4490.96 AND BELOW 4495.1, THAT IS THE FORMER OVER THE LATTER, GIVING 0.939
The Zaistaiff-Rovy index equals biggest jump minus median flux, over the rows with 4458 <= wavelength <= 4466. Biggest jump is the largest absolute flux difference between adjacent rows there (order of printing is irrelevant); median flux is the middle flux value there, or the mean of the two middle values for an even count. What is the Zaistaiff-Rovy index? -14.0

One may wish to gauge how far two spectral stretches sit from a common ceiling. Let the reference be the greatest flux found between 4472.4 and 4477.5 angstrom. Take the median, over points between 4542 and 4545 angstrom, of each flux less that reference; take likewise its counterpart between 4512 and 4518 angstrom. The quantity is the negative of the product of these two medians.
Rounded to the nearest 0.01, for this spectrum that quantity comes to -0.28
